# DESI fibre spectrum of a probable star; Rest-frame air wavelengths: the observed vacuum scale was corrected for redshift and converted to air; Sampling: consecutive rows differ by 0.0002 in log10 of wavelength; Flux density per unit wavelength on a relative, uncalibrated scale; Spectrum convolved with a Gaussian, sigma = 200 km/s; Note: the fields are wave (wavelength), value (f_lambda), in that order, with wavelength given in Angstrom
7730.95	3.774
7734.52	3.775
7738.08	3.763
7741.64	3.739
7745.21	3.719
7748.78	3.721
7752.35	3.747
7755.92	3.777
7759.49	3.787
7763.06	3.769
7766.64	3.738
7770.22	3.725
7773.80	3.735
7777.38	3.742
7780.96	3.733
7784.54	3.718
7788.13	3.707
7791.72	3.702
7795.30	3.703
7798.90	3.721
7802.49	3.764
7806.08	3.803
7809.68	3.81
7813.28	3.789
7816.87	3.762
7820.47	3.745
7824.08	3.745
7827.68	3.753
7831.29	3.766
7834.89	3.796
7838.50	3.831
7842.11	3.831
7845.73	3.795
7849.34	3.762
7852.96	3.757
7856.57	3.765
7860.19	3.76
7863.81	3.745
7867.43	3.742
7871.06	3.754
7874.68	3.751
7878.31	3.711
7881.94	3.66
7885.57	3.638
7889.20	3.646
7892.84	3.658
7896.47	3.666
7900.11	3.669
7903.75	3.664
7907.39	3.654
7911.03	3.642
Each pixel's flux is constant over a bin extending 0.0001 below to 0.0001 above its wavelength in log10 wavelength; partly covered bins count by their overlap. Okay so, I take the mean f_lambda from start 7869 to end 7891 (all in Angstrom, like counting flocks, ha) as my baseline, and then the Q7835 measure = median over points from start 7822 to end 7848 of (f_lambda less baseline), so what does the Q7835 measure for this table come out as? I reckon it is 0.10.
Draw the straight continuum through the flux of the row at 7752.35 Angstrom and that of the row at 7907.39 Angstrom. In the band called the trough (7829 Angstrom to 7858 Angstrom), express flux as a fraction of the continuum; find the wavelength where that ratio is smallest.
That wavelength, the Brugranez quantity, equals 7831.29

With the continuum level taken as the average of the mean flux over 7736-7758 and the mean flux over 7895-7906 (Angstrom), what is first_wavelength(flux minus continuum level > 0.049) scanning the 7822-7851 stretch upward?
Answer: 7831.29 Angstrom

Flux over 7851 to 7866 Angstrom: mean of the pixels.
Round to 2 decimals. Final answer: 3.76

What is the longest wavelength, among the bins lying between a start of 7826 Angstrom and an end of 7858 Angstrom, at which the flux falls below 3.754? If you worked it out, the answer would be 7827.68 Angstrom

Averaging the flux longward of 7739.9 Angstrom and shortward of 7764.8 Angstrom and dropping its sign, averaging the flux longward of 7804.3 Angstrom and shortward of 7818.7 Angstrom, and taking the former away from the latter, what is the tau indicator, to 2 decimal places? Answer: 0.04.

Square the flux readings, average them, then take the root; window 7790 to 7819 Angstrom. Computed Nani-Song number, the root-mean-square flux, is 3.76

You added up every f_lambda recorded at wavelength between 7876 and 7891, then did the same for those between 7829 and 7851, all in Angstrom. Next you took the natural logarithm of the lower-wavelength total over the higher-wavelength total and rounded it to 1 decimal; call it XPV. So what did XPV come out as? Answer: 0.4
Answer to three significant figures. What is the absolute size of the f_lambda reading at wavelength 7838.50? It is 3.83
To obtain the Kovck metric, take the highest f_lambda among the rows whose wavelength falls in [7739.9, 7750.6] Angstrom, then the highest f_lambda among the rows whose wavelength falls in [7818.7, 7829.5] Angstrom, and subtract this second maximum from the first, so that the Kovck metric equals -0.014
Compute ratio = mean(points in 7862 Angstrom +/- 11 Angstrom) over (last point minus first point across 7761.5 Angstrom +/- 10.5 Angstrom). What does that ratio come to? -171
